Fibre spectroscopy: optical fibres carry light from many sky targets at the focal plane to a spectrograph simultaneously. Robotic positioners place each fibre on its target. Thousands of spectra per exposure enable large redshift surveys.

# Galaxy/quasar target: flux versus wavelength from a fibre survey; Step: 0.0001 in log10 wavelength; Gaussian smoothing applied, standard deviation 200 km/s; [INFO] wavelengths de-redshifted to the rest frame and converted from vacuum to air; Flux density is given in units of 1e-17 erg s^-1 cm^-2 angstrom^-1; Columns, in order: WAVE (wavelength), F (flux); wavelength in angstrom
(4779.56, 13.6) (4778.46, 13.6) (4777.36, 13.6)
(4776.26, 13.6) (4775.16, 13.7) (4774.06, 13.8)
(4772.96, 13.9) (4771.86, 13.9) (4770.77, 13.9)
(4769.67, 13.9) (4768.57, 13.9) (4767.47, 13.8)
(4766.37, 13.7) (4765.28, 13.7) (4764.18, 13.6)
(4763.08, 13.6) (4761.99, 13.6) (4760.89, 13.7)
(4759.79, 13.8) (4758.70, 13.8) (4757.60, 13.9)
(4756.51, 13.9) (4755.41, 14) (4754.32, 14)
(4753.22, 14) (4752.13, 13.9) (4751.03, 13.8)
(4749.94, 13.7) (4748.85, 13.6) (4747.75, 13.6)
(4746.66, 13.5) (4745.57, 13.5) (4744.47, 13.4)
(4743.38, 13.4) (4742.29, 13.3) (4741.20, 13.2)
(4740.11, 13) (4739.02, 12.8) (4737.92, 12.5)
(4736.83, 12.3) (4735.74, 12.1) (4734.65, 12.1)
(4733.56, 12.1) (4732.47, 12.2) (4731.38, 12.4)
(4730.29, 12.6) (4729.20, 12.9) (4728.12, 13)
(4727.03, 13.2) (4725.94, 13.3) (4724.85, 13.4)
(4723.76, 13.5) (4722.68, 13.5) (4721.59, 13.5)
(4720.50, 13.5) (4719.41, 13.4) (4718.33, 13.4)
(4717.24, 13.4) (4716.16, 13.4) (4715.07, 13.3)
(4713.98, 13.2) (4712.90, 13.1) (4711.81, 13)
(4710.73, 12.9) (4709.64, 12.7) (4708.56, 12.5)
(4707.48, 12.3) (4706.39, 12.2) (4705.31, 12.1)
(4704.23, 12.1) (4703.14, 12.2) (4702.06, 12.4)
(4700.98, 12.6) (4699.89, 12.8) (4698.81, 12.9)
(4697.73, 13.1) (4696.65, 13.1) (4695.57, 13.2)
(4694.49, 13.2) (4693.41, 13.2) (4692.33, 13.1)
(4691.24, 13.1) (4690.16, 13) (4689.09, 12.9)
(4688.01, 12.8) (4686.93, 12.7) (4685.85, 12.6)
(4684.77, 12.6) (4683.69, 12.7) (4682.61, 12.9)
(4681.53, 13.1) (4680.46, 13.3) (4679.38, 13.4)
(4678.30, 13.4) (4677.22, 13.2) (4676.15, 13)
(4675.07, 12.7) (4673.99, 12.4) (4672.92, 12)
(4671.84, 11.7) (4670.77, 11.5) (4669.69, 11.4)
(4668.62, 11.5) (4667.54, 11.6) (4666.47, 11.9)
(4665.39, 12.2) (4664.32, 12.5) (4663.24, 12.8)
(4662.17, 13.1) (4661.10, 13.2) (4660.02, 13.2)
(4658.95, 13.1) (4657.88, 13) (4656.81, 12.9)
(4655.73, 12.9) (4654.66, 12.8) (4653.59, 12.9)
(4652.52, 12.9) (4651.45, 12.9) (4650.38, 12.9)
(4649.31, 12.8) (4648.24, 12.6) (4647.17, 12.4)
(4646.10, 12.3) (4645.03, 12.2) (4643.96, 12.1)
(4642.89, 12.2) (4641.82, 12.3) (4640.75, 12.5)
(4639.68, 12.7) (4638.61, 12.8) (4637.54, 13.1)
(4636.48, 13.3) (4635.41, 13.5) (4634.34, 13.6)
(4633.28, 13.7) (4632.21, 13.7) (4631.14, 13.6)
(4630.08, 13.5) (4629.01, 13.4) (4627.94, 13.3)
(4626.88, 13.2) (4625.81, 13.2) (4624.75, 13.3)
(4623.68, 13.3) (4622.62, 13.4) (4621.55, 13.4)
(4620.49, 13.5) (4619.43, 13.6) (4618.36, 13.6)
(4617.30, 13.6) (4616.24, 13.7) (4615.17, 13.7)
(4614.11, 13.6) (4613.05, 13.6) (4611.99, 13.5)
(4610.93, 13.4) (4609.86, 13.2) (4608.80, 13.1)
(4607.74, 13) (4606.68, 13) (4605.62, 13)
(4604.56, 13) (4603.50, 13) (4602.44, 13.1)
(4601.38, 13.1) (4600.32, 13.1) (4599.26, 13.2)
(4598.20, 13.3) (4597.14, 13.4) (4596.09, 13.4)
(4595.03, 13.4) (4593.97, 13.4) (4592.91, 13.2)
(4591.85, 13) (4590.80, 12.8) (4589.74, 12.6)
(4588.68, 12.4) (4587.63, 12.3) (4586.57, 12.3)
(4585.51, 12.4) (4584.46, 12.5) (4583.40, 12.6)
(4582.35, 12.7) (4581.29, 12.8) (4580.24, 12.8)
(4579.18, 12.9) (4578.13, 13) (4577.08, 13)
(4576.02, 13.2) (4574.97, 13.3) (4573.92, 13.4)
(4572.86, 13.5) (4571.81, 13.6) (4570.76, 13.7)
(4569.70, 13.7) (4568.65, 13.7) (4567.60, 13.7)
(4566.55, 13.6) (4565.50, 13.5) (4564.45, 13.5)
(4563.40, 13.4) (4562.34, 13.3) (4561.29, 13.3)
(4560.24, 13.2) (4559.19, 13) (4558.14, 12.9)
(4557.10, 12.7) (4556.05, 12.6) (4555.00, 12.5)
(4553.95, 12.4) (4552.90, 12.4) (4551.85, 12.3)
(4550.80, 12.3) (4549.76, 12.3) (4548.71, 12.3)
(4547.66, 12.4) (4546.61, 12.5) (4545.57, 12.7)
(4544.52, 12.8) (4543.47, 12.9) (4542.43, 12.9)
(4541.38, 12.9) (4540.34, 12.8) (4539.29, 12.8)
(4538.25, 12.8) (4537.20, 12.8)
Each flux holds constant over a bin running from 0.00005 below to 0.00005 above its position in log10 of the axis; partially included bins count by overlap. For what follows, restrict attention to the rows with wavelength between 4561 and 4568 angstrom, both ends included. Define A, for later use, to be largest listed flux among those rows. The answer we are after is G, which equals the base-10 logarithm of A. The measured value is 1.14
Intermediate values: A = 13.7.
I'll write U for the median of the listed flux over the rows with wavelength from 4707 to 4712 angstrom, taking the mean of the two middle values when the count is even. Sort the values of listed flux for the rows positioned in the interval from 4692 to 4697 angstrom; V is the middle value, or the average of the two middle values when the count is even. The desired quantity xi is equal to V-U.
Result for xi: 0.5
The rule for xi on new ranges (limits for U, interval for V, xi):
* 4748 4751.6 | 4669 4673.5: -2.1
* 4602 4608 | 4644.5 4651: -0.5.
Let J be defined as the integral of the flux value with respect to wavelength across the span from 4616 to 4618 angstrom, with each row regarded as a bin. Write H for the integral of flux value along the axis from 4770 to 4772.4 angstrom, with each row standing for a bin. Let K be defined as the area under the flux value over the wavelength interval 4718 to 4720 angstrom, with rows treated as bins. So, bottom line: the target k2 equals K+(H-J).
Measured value 32.9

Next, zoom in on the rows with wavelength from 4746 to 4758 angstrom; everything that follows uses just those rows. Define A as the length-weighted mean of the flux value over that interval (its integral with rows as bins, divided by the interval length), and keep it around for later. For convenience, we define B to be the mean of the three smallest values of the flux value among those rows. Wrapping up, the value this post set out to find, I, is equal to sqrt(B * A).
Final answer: 13.7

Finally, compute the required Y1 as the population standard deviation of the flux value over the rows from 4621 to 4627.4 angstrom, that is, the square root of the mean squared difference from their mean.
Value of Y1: 0.082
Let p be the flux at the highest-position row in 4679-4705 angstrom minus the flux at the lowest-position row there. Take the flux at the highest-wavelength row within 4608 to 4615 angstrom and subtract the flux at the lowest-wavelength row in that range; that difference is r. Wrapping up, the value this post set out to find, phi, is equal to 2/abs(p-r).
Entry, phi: 1.1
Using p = -1.3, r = 0.50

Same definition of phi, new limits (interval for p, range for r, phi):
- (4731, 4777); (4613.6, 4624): 1.3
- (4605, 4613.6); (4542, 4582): 2.9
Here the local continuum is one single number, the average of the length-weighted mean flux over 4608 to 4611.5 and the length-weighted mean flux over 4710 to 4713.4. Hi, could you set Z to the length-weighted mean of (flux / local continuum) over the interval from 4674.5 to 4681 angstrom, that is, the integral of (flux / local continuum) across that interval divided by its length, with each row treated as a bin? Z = 1.01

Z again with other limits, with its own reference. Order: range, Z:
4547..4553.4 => 0.94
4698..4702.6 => 0.97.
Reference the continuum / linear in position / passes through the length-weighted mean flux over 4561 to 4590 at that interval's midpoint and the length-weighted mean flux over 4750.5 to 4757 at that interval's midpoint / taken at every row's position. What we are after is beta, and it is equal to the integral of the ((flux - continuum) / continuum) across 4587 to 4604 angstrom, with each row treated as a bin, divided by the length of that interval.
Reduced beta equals -0.01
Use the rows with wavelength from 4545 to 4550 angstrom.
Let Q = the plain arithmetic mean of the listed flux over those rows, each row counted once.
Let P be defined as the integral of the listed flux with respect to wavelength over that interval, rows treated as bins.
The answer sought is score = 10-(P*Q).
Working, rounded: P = 62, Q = 12.4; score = -764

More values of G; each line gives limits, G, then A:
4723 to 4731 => 1.13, 13.5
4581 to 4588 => 1.11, 12.8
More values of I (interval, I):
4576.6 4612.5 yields 12.6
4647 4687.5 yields 12.0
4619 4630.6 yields 13.3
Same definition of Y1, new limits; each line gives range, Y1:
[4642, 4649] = 0.163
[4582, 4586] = 0.112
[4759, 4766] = 0.075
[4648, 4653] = 0.117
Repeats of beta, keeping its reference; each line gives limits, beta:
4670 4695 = -0.06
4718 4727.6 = -0.03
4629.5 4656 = -0.04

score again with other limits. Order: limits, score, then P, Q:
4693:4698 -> -857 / 66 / 13.2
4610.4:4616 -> -1021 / 76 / 13.6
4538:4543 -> -816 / 64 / 12.8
